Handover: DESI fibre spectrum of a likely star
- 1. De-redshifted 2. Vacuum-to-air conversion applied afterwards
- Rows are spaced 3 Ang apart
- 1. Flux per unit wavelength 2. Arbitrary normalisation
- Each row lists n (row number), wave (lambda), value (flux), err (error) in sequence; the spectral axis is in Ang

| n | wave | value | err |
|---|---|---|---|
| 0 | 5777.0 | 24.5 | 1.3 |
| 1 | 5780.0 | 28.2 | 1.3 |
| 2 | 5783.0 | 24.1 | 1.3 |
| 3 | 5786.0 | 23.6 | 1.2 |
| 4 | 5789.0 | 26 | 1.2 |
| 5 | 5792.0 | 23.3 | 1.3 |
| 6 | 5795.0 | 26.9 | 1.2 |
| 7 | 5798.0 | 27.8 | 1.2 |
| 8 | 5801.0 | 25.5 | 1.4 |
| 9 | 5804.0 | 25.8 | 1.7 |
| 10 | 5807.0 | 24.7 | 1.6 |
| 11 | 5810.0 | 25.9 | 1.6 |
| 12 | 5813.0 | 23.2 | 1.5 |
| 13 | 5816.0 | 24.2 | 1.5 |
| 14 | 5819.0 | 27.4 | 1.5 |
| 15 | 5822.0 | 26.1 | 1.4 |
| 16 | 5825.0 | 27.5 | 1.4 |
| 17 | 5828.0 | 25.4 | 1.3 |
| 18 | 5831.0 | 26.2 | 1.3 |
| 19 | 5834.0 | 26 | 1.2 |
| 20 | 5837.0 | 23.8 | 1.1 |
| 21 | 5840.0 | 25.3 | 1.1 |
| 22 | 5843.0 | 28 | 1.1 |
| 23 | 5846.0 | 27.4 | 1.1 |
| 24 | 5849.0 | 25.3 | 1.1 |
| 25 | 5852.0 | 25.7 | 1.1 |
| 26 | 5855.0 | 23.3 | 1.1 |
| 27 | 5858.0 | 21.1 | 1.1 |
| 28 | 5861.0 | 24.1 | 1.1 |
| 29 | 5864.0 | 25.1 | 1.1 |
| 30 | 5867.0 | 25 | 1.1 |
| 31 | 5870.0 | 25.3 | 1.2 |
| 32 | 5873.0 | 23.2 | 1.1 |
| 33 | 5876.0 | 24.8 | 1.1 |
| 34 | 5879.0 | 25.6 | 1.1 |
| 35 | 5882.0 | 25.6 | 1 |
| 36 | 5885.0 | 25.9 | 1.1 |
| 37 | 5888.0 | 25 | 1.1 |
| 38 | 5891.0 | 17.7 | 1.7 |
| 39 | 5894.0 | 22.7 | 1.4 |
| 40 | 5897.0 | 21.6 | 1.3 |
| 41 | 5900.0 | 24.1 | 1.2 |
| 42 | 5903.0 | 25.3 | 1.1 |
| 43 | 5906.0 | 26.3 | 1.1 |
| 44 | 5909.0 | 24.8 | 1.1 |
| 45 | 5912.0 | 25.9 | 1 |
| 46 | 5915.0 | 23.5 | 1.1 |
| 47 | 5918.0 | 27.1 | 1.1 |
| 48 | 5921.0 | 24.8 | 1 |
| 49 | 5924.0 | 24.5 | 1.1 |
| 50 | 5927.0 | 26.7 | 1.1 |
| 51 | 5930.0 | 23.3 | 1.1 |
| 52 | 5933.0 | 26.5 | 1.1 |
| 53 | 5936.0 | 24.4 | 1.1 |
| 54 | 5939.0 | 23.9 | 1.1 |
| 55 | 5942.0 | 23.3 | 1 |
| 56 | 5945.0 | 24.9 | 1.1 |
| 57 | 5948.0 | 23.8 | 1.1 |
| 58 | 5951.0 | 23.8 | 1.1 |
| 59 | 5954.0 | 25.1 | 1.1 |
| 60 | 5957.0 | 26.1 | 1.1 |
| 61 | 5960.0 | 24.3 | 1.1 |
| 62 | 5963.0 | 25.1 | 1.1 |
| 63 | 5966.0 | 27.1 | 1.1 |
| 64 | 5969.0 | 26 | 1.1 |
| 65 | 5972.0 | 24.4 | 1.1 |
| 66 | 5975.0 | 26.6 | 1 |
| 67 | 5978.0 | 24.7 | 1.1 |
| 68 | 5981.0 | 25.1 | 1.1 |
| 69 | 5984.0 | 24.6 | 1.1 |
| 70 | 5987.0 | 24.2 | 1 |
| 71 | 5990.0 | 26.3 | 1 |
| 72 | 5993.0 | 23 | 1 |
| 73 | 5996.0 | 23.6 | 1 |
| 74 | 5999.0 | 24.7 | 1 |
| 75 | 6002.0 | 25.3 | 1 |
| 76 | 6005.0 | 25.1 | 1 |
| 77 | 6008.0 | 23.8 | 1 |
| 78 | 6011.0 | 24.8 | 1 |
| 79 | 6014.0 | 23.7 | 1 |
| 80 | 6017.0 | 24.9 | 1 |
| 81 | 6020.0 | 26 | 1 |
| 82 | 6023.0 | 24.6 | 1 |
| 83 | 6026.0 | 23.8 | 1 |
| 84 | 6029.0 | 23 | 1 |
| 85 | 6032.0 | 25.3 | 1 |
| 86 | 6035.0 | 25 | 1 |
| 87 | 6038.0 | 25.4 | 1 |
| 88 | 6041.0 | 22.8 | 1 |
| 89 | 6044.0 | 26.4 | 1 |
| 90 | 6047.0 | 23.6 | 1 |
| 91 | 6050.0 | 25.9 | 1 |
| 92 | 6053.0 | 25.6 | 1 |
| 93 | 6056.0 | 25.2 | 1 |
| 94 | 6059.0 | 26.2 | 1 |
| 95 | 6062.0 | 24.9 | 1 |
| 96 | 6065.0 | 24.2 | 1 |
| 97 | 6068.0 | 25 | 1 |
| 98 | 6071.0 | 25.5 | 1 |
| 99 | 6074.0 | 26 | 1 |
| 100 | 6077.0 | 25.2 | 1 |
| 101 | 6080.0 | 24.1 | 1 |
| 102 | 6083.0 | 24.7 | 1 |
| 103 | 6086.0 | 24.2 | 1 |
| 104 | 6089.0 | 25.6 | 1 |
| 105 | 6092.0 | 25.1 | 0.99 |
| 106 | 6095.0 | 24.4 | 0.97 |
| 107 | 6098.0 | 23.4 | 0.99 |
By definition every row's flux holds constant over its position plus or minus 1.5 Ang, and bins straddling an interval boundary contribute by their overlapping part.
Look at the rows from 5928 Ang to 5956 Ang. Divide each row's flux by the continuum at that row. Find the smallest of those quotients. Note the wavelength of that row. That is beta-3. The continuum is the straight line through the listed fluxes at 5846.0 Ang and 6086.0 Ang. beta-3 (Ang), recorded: 5930.0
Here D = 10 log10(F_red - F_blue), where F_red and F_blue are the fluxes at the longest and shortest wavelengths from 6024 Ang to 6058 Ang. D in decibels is 1.5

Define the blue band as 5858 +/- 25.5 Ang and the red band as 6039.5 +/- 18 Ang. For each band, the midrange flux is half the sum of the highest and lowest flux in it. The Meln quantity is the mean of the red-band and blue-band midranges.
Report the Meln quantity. 24.6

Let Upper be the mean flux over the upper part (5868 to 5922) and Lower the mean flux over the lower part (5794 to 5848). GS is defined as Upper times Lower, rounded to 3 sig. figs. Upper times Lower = 633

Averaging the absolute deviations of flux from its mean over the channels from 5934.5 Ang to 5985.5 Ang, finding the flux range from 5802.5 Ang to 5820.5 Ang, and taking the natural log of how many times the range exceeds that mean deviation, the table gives 1.65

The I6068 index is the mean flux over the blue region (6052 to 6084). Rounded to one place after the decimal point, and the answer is 25.1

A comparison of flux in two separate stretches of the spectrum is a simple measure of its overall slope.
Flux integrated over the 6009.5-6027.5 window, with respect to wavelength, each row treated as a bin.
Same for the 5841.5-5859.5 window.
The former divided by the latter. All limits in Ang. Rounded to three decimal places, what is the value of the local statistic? 0.980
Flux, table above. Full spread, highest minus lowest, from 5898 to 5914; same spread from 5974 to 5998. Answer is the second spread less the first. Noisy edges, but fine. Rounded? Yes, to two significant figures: 1.4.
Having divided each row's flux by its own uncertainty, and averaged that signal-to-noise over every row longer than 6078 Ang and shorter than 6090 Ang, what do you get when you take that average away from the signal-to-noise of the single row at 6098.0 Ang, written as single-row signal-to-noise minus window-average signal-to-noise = -1.0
